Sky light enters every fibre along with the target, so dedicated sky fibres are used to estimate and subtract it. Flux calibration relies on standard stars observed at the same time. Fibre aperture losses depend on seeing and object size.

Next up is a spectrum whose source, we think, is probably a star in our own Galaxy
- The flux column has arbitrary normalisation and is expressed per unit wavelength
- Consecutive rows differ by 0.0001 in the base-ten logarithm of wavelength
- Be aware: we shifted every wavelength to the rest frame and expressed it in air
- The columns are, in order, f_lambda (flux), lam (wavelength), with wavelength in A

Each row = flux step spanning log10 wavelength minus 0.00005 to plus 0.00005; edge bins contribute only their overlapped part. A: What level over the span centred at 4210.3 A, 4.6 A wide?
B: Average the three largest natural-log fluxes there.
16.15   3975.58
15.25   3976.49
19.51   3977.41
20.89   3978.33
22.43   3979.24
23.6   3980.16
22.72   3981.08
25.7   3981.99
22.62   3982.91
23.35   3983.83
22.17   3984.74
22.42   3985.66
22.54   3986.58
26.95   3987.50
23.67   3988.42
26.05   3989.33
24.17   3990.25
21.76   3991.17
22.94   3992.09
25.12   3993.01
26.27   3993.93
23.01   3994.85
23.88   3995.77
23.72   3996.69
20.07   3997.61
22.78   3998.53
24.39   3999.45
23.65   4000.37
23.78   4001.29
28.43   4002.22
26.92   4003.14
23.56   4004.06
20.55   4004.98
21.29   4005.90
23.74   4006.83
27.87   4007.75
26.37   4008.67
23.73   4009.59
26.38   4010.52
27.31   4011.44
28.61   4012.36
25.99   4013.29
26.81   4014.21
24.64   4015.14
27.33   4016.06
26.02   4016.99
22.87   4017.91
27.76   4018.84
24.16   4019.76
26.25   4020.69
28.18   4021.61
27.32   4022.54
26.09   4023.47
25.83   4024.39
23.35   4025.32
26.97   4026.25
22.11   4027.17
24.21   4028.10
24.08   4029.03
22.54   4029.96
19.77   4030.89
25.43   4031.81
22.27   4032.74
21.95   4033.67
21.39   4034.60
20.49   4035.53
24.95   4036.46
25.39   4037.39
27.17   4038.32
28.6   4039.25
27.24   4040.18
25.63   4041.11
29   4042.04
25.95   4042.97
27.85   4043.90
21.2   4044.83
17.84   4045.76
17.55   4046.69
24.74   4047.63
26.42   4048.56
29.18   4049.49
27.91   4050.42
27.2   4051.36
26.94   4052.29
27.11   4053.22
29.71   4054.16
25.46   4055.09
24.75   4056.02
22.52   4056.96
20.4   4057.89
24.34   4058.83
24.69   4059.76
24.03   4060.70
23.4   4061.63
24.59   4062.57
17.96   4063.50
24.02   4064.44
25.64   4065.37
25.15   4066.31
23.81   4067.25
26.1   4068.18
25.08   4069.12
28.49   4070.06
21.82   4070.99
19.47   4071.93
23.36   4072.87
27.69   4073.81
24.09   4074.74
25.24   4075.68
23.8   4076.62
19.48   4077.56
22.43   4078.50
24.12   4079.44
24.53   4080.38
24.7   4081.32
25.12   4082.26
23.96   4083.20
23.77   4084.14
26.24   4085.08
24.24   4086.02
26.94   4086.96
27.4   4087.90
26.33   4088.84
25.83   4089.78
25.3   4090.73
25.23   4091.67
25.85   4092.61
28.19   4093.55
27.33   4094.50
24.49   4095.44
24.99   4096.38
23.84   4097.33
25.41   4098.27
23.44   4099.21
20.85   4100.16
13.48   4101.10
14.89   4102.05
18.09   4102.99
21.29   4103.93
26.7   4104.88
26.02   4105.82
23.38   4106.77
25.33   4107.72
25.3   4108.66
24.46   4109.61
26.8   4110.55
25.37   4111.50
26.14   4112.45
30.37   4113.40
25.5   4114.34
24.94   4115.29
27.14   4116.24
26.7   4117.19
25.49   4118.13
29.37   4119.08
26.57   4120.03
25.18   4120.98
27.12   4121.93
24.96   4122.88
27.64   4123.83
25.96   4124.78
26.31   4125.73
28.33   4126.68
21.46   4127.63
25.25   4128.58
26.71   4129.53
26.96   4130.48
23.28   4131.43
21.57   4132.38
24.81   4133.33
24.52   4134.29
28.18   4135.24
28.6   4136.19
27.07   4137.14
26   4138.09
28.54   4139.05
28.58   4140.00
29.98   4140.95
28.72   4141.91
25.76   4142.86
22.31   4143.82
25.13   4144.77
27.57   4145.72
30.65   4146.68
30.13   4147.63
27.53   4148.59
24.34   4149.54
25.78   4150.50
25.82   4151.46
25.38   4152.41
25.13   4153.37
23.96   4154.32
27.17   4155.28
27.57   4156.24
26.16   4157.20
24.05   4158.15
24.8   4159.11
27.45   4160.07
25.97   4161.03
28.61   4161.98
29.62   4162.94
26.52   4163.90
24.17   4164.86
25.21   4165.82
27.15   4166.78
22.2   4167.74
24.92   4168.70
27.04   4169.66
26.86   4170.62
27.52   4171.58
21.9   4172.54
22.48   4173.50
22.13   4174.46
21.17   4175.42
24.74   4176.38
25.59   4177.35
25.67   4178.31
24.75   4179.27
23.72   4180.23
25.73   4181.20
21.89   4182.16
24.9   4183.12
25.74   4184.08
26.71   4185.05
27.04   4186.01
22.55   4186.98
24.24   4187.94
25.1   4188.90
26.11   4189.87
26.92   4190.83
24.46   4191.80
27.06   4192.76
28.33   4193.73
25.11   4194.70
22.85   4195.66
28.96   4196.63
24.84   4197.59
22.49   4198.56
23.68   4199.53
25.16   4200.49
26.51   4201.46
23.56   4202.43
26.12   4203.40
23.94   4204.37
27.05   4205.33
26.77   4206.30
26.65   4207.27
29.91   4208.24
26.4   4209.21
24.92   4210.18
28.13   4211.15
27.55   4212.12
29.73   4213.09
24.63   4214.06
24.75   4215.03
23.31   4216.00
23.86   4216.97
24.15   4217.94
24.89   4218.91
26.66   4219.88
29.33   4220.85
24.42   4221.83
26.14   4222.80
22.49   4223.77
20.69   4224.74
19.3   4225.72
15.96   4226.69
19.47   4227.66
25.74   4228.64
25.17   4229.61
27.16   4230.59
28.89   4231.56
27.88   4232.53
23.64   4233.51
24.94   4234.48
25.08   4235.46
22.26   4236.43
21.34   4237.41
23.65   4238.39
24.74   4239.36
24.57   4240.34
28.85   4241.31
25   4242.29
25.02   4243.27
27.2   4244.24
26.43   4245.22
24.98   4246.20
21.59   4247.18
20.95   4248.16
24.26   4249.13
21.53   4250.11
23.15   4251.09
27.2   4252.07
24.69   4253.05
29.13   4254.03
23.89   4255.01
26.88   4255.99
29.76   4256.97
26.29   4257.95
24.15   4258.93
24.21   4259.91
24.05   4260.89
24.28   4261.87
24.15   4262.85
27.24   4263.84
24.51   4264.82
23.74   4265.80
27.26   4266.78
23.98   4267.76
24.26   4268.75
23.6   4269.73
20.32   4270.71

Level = 3.35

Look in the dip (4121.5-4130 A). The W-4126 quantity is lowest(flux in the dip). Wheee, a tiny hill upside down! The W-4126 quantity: 21.46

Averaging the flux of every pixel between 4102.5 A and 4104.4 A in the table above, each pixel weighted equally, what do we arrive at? 19.7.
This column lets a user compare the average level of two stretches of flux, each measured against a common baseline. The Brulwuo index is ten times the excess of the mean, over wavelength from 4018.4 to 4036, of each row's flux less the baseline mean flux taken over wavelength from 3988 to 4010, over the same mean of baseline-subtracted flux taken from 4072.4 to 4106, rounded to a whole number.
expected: 2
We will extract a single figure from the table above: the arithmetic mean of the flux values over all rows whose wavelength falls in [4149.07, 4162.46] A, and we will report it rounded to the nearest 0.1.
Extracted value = 25.9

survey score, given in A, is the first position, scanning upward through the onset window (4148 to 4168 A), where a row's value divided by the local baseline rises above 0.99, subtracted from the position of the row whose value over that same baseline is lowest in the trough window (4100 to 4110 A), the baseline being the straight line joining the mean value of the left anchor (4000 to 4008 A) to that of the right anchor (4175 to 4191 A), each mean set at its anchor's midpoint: -47.5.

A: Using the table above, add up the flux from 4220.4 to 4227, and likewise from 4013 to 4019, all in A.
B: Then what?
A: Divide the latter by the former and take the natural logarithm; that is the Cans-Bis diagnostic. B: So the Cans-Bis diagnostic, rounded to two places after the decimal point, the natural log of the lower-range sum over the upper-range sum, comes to 0.14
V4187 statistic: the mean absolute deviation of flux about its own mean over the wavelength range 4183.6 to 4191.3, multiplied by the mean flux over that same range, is 30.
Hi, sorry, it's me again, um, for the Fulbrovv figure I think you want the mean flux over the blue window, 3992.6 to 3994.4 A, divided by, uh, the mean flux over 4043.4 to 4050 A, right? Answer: 1.09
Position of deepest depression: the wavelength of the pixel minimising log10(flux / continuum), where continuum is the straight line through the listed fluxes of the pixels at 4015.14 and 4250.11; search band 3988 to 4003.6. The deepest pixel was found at 3997.61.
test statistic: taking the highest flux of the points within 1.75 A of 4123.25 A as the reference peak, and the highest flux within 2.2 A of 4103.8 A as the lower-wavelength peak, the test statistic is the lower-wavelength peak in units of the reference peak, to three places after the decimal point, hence 0.966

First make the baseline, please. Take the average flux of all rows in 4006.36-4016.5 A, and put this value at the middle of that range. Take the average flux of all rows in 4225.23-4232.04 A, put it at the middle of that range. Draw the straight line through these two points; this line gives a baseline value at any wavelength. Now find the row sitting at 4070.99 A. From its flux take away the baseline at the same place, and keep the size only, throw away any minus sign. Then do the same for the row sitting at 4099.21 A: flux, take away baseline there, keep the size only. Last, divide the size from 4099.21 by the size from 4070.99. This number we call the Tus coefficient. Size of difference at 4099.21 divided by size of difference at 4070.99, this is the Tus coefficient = 0.43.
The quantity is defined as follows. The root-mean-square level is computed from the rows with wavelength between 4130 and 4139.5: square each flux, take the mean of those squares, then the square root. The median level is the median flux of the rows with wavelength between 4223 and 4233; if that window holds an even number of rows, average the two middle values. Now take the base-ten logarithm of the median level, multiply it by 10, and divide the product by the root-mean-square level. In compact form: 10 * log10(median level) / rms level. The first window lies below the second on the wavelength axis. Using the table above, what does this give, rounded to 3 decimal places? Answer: 0.529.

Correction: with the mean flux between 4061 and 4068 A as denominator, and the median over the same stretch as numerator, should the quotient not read 1.02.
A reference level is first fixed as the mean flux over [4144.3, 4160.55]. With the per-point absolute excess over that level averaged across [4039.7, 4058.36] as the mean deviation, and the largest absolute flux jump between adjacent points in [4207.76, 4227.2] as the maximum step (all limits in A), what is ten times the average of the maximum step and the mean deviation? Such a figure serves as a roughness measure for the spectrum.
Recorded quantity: 38.6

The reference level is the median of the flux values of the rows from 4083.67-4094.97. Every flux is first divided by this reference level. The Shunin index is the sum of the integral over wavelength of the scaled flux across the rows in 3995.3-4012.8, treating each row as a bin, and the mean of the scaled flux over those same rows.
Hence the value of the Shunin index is 17.5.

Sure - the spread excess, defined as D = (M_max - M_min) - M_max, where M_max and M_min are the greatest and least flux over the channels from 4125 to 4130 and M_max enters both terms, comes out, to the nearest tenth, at -21.5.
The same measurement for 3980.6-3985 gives -22.2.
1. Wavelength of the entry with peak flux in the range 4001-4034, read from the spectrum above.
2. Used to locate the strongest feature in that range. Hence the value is 4012.36 A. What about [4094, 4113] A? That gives 4094.50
